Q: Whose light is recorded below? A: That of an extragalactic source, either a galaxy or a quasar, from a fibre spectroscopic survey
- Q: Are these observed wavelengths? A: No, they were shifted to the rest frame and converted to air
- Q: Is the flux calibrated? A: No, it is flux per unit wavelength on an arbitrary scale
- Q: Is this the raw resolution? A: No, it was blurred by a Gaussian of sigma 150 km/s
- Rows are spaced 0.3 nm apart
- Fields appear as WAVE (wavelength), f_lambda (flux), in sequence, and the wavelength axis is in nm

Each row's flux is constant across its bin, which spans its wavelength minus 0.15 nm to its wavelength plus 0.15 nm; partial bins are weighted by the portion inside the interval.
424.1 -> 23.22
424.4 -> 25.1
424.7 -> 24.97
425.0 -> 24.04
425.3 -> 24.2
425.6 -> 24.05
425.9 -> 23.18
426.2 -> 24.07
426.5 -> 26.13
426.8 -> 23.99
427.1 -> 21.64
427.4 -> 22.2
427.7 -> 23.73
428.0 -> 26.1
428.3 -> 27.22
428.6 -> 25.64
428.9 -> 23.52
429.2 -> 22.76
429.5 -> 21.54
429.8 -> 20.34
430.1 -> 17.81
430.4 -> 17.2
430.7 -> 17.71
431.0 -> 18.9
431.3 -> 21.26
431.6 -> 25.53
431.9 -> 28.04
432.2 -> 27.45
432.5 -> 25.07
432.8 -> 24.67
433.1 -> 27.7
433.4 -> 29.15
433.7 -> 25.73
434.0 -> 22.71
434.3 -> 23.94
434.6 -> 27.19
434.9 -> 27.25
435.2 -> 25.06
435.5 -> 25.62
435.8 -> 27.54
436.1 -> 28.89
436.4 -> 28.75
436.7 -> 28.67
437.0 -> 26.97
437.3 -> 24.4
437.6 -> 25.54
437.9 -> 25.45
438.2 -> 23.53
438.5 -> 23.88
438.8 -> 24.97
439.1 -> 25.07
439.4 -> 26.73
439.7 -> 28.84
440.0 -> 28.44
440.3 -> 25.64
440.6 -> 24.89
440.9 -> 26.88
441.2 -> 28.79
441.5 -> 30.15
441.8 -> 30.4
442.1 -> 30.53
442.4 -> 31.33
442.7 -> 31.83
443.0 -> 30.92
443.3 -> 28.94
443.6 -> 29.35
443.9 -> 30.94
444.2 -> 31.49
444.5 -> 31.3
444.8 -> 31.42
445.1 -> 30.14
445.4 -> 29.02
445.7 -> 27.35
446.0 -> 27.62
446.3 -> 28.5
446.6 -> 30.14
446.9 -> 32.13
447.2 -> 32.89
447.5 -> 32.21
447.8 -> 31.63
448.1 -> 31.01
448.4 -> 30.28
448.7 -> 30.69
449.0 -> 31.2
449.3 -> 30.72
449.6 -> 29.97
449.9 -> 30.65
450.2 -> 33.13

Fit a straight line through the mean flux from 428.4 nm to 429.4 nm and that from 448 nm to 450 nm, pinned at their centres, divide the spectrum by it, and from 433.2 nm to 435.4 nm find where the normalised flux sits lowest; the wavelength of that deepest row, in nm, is 434.0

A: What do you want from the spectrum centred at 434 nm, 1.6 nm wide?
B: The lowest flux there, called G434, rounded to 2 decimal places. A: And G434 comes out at 22.71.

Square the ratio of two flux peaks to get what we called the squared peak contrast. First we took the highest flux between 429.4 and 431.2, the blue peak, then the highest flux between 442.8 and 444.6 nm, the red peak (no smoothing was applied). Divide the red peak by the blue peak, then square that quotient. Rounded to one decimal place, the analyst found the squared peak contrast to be 2.1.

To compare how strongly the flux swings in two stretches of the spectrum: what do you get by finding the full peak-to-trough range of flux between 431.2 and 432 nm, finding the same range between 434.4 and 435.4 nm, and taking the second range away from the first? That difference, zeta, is 4.6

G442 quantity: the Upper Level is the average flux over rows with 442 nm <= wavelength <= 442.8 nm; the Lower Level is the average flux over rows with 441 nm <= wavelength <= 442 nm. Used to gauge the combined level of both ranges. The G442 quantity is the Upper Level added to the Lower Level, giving 61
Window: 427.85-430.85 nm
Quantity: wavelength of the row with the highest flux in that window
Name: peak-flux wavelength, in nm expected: 428.3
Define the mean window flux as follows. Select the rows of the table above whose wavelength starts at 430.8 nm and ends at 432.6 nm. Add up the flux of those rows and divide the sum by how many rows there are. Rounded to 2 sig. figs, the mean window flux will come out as 24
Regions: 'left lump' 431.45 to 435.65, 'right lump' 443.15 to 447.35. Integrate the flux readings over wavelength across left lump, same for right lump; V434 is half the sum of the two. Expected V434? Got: 118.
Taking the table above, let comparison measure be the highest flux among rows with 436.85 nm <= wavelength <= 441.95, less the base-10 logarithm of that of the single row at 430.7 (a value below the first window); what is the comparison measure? 29.2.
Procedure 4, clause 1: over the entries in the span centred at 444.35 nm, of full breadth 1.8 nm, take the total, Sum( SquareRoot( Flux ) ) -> 33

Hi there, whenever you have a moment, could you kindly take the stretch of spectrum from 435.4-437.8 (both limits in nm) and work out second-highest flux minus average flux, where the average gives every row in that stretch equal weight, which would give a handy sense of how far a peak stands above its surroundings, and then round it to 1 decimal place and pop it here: 1.7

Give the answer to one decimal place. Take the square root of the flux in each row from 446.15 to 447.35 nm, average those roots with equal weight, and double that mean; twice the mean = 11.1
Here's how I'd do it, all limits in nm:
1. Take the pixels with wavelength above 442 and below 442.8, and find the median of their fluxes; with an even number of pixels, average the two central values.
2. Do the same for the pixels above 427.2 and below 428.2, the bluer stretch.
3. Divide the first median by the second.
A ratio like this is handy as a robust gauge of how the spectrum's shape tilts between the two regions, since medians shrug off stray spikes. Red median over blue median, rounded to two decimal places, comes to 1.32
